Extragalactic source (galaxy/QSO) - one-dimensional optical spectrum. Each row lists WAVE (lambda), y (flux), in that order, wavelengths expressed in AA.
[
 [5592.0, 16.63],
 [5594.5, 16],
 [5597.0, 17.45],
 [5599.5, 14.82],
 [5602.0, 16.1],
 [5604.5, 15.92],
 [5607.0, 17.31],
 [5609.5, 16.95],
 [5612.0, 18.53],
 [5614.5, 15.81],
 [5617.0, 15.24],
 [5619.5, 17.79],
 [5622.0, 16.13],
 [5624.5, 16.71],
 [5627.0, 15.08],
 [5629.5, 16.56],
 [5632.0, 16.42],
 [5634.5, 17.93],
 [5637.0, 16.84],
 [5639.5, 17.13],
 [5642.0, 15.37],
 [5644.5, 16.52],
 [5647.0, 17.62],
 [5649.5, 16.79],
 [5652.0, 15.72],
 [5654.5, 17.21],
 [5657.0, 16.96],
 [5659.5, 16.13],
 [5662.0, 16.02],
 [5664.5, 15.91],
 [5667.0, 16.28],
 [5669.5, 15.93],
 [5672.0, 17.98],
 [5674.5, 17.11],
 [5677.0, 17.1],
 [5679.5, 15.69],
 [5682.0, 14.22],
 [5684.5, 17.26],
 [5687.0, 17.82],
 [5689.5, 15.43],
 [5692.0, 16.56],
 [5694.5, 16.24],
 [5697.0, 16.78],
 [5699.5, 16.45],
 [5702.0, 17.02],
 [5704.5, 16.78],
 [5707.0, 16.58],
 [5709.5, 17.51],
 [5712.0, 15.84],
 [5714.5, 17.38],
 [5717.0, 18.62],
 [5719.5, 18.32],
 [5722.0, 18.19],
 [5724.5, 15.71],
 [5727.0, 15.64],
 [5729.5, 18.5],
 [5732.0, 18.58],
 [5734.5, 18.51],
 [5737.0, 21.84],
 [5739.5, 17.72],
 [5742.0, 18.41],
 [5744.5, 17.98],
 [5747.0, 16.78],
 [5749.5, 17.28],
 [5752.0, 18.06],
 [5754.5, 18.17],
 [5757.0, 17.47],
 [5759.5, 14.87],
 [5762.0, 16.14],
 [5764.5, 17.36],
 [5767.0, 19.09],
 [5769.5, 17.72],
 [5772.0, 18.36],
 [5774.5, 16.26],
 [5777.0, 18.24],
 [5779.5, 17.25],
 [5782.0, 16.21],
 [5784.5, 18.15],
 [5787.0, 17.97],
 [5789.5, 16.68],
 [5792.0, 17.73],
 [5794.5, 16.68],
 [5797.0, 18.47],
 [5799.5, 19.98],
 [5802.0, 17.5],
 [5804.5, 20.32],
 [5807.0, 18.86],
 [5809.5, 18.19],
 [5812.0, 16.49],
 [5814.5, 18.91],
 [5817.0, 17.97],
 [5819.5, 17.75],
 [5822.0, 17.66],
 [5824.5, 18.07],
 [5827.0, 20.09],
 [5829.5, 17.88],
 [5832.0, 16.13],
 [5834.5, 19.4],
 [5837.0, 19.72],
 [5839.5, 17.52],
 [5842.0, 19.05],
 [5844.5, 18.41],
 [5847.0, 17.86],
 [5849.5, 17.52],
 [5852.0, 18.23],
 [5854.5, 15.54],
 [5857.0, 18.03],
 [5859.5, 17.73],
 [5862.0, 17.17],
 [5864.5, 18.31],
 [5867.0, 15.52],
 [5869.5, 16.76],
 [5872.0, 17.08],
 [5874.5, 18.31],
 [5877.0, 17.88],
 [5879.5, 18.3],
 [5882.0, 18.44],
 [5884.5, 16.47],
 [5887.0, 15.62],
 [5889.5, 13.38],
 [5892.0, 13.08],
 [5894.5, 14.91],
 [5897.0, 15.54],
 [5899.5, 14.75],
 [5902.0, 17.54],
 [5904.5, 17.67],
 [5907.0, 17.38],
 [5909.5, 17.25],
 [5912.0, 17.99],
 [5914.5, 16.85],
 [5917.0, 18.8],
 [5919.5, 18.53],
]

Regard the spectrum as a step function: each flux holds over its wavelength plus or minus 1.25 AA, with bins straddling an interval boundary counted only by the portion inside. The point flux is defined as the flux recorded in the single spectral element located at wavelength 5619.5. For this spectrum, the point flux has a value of 17.79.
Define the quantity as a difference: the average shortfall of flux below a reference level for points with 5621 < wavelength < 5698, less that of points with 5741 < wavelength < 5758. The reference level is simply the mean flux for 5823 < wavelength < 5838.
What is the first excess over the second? 1.2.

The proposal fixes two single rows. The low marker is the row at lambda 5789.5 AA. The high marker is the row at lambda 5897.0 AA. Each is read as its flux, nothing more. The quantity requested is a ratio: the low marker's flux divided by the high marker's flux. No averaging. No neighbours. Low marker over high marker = 1.07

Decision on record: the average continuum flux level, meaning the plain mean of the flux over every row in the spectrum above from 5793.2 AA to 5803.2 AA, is 18.2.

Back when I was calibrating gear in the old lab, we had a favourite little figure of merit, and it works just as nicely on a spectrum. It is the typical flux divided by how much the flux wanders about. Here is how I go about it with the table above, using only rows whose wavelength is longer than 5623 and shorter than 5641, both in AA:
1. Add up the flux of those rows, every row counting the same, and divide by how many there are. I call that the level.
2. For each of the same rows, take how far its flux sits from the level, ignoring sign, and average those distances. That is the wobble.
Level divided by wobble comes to 30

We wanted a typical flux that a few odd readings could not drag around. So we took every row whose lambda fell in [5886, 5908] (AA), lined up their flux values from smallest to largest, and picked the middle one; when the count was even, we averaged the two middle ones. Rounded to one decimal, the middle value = 15.5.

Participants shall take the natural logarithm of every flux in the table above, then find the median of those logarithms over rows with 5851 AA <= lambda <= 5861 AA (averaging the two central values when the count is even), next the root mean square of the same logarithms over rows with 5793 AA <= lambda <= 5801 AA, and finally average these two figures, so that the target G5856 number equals 2.896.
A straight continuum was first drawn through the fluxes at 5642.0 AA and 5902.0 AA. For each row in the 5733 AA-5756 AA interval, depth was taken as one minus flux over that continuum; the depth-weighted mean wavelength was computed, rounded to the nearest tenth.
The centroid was 5742.3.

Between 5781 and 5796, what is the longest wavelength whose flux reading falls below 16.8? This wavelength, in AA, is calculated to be 5794.5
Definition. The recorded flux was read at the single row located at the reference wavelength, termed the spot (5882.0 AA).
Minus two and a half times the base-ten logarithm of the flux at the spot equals -3.16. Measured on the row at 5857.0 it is -3.14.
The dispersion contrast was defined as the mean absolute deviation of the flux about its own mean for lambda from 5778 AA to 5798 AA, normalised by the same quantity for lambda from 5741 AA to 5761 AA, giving 0.86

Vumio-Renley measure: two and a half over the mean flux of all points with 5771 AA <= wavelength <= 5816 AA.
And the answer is 0.140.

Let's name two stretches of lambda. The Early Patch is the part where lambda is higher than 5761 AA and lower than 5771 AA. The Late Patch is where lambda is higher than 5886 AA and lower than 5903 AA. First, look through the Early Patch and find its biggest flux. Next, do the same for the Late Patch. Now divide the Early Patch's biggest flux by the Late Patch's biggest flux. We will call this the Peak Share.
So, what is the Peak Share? 1.09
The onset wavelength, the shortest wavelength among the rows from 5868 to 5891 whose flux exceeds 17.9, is 5874.5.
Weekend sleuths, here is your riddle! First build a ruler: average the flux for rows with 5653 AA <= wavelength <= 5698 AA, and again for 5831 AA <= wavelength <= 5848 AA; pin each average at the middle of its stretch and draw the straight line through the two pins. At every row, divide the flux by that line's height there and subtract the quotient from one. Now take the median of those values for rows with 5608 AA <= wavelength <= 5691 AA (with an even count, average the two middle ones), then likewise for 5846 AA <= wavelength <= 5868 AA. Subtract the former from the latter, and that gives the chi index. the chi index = 0.08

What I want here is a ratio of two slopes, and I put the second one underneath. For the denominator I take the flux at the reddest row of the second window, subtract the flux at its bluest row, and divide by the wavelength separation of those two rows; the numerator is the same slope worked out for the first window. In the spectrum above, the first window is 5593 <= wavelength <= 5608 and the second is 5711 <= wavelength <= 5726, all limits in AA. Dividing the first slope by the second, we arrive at -10.1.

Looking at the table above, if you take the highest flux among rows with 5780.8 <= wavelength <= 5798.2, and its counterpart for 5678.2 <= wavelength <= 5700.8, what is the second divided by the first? 0.96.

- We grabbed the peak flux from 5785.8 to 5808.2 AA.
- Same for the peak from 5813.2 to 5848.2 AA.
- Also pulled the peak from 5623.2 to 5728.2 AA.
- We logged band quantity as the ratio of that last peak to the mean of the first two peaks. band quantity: 0.92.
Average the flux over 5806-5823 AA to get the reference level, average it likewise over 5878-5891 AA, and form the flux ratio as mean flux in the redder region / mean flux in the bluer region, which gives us 0.91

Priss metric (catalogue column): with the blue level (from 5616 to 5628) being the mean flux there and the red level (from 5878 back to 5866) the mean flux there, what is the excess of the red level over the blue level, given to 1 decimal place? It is 0.9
